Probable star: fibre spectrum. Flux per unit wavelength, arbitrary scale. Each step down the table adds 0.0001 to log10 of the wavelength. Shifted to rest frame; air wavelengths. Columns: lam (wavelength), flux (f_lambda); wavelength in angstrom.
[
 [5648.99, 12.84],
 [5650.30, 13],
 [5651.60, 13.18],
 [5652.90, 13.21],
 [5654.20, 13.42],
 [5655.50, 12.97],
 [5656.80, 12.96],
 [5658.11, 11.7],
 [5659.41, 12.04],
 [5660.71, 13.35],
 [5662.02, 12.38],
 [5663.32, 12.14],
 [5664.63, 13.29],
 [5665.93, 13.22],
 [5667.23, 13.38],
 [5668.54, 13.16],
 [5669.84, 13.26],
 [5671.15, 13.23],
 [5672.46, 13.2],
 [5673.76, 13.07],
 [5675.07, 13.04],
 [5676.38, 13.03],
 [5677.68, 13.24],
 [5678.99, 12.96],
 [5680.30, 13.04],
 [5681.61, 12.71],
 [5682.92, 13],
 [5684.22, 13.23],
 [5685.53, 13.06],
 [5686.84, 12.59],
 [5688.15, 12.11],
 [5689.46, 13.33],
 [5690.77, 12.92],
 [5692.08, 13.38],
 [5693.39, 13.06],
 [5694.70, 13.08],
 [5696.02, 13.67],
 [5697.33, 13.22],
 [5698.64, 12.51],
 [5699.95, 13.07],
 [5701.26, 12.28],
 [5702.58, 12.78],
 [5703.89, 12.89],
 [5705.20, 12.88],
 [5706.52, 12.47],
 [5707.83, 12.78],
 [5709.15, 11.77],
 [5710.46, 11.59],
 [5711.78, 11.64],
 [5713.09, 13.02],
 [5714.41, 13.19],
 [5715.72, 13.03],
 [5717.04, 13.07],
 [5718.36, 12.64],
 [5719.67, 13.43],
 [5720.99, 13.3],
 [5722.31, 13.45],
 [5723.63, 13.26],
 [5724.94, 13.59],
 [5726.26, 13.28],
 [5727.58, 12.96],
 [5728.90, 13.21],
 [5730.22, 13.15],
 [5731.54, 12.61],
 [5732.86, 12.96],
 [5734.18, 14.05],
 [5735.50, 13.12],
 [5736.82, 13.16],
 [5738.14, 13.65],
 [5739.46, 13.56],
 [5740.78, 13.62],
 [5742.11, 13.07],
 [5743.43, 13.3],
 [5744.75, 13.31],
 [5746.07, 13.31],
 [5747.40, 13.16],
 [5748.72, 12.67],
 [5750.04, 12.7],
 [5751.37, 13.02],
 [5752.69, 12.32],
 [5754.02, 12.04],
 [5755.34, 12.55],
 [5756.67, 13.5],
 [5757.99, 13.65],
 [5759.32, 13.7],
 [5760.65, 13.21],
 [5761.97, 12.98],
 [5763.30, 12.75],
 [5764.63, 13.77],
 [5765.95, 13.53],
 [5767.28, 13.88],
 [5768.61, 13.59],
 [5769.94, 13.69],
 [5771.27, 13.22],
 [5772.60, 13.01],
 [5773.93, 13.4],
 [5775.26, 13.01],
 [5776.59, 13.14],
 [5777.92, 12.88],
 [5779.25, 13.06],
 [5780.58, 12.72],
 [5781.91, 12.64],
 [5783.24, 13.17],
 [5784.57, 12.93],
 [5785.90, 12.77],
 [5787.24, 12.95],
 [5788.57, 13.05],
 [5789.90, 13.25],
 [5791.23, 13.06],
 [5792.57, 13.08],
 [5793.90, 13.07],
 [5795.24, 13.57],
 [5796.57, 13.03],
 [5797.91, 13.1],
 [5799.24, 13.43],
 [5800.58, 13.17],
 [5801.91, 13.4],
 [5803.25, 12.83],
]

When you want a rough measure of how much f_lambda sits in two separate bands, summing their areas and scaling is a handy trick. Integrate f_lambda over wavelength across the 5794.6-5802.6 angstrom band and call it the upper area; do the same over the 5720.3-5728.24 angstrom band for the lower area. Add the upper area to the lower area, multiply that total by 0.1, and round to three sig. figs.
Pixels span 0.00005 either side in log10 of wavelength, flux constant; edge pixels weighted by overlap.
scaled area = 21.2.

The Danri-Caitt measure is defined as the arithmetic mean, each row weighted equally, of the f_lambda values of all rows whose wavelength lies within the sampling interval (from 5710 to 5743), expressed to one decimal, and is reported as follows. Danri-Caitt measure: 13.1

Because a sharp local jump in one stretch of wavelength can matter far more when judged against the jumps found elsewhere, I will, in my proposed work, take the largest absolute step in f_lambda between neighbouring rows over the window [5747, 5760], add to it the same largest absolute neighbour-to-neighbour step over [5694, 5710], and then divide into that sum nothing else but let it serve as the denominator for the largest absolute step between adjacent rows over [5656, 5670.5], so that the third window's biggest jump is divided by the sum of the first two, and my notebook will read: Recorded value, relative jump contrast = 0.668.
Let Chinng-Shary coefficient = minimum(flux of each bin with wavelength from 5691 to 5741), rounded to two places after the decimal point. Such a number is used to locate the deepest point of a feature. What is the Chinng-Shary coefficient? 11.59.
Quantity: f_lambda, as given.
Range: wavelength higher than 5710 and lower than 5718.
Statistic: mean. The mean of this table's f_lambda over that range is 12.6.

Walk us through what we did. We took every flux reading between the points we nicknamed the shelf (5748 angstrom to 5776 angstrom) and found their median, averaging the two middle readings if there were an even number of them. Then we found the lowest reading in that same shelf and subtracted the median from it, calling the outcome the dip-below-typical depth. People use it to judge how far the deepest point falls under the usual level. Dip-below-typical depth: -1.2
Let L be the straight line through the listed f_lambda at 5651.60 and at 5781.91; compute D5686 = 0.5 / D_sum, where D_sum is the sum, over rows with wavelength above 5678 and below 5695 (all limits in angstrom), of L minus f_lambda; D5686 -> 0.51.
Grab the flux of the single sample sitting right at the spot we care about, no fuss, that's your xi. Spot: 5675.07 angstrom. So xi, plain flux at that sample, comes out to 13.04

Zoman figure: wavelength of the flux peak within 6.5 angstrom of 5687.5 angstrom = 5692.08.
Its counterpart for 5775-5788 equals 5783.24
